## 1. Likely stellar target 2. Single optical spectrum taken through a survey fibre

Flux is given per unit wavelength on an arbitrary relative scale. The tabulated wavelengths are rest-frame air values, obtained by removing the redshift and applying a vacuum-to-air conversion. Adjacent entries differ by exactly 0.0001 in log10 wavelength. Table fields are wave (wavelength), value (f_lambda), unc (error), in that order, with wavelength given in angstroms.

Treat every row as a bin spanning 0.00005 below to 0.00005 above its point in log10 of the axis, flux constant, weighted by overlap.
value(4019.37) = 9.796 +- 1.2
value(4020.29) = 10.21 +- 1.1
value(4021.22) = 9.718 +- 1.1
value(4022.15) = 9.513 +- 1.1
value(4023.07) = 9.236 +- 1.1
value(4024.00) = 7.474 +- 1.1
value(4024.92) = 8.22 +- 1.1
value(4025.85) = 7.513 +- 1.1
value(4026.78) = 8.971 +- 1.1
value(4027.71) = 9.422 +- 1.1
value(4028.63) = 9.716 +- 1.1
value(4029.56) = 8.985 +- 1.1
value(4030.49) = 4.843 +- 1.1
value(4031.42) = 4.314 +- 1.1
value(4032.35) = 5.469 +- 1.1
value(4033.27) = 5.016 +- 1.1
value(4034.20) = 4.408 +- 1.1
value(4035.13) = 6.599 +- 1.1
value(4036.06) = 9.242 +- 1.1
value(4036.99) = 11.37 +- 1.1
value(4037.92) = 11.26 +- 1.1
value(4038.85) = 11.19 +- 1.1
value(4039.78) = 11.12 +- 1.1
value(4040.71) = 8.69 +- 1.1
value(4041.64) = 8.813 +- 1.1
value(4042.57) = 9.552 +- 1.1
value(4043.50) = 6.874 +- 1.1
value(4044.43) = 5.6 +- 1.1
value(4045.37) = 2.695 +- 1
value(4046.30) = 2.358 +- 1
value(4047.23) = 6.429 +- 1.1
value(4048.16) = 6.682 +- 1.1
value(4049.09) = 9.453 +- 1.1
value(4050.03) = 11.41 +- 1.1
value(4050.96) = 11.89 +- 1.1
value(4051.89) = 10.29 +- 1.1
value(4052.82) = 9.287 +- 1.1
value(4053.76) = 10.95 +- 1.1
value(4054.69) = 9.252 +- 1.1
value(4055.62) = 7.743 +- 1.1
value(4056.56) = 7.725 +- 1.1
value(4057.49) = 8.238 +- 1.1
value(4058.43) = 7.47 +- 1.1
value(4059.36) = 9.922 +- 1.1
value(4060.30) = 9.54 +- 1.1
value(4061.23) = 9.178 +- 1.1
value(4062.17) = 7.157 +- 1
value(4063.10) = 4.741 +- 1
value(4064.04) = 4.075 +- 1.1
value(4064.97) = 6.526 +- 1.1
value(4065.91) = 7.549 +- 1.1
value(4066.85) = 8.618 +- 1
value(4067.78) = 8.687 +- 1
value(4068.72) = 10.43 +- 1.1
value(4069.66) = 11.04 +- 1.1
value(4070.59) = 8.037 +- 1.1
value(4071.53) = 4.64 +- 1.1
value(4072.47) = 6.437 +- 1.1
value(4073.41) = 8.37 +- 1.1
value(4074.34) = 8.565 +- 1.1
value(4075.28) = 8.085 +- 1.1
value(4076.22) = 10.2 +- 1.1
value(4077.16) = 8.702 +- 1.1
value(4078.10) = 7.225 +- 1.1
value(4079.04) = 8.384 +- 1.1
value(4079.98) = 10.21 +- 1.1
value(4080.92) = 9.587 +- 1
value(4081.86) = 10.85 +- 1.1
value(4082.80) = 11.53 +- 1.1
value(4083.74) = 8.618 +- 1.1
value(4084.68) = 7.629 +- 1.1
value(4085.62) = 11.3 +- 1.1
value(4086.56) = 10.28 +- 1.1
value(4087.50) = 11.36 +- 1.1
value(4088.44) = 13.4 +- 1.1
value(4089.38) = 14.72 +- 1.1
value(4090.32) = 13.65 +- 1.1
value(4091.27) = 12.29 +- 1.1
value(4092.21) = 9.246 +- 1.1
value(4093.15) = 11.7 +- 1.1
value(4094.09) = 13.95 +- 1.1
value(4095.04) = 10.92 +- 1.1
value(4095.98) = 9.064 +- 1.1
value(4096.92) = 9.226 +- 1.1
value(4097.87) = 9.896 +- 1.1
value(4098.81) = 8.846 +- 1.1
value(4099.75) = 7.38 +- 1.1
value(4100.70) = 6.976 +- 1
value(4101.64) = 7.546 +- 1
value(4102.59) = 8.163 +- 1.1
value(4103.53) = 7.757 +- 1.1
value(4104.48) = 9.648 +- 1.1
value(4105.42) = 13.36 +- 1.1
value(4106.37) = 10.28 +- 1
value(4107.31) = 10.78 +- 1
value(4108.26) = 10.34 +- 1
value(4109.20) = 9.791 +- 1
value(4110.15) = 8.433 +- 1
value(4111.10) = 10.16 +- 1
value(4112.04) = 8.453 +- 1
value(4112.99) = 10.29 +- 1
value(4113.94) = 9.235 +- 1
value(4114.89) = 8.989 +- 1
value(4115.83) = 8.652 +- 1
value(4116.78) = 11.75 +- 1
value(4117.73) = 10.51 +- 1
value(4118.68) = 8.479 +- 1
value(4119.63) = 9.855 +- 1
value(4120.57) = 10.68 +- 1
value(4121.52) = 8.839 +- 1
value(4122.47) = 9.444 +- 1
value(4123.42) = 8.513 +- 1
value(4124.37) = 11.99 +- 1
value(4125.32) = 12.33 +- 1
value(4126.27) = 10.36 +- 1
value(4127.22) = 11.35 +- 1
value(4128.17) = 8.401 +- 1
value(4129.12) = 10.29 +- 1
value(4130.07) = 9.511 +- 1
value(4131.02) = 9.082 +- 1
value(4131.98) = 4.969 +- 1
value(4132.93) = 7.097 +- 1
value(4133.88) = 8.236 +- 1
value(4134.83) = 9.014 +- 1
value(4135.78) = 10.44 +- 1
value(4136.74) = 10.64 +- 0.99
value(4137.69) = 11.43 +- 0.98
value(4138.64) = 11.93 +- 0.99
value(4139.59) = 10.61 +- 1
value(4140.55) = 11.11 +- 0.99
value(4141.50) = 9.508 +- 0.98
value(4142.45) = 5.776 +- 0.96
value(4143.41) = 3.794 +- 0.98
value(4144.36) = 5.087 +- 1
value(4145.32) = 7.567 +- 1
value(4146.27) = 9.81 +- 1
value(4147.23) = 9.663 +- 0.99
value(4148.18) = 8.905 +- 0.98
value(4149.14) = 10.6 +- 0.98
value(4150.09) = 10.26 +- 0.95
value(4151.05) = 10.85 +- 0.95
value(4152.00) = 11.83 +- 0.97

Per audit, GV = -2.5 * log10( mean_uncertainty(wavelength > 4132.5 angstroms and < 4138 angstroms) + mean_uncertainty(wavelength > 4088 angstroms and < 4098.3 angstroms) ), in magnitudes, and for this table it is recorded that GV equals -0.803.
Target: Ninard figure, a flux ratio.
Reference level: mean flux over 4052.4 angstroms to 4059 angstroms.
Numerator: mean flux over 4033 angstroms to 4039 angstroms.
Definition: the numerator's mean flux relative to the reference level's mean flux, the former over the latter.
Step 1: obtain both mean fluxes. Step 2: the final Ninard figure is 0.97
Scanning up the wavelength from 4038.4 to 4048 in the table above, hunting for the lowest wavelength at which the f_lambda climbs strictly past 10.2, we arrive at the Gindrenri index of 4038.85 angstroms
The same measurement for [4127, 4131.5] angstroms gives 4127.22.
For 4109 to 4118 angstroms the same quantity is 4112.99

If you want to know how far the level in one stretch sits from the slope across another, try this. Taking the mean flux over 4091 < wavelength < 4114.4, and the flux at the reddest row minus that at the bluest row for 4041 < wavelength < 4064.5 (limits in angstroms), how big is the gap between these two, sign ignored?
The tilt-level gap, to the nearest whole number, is 14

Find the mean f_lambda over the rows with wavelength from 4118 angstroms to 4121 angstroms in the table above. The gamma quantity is 9.7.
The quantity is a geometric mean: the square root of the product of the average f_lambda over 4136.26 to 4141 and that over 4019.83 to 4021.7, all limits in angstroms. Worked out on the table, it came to 10.5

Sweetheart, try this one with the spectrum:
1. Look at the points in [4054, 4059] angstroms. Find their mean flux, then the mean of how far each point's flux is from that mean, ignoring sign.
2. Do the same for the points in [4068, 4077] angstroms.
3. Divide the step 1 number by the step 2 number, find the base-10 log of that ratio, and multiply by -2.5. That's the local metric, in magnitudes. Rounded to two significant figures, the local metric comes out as 1.1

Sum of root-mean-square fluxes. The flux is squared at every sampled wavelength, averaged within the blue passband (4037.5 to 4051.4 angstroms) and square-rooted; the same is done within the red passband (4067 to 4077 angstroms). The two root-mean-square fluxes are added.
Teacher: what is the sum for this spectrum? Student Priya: 17.4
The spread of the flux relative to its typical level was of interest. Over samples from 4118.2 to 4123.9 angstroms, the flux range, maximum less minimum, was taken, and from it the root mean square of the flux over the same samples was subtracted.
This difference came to -7.1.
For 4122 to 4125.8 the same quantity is -6.9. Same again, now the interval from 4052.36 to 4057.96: -5.7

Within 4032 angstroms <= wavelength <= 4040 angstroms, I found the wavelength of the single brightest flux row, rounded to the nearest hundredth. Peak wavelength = 4036.99 angstroms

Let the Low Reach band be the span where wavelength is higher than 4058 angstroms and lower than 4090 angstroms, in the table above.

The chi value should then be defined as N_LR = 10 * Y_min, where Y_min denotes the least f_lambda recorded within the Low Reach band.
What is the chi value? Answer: 41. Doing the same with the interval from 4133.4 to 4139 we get 82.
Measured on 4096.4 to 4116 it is 70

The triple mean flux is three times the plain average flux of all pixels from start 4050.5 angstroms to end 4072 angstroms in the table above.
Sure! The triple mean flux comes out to 25.2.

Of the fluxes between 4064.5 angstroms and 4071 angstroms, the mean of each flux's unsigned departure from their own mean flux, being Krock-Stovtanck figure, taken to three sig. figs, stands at 1.16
